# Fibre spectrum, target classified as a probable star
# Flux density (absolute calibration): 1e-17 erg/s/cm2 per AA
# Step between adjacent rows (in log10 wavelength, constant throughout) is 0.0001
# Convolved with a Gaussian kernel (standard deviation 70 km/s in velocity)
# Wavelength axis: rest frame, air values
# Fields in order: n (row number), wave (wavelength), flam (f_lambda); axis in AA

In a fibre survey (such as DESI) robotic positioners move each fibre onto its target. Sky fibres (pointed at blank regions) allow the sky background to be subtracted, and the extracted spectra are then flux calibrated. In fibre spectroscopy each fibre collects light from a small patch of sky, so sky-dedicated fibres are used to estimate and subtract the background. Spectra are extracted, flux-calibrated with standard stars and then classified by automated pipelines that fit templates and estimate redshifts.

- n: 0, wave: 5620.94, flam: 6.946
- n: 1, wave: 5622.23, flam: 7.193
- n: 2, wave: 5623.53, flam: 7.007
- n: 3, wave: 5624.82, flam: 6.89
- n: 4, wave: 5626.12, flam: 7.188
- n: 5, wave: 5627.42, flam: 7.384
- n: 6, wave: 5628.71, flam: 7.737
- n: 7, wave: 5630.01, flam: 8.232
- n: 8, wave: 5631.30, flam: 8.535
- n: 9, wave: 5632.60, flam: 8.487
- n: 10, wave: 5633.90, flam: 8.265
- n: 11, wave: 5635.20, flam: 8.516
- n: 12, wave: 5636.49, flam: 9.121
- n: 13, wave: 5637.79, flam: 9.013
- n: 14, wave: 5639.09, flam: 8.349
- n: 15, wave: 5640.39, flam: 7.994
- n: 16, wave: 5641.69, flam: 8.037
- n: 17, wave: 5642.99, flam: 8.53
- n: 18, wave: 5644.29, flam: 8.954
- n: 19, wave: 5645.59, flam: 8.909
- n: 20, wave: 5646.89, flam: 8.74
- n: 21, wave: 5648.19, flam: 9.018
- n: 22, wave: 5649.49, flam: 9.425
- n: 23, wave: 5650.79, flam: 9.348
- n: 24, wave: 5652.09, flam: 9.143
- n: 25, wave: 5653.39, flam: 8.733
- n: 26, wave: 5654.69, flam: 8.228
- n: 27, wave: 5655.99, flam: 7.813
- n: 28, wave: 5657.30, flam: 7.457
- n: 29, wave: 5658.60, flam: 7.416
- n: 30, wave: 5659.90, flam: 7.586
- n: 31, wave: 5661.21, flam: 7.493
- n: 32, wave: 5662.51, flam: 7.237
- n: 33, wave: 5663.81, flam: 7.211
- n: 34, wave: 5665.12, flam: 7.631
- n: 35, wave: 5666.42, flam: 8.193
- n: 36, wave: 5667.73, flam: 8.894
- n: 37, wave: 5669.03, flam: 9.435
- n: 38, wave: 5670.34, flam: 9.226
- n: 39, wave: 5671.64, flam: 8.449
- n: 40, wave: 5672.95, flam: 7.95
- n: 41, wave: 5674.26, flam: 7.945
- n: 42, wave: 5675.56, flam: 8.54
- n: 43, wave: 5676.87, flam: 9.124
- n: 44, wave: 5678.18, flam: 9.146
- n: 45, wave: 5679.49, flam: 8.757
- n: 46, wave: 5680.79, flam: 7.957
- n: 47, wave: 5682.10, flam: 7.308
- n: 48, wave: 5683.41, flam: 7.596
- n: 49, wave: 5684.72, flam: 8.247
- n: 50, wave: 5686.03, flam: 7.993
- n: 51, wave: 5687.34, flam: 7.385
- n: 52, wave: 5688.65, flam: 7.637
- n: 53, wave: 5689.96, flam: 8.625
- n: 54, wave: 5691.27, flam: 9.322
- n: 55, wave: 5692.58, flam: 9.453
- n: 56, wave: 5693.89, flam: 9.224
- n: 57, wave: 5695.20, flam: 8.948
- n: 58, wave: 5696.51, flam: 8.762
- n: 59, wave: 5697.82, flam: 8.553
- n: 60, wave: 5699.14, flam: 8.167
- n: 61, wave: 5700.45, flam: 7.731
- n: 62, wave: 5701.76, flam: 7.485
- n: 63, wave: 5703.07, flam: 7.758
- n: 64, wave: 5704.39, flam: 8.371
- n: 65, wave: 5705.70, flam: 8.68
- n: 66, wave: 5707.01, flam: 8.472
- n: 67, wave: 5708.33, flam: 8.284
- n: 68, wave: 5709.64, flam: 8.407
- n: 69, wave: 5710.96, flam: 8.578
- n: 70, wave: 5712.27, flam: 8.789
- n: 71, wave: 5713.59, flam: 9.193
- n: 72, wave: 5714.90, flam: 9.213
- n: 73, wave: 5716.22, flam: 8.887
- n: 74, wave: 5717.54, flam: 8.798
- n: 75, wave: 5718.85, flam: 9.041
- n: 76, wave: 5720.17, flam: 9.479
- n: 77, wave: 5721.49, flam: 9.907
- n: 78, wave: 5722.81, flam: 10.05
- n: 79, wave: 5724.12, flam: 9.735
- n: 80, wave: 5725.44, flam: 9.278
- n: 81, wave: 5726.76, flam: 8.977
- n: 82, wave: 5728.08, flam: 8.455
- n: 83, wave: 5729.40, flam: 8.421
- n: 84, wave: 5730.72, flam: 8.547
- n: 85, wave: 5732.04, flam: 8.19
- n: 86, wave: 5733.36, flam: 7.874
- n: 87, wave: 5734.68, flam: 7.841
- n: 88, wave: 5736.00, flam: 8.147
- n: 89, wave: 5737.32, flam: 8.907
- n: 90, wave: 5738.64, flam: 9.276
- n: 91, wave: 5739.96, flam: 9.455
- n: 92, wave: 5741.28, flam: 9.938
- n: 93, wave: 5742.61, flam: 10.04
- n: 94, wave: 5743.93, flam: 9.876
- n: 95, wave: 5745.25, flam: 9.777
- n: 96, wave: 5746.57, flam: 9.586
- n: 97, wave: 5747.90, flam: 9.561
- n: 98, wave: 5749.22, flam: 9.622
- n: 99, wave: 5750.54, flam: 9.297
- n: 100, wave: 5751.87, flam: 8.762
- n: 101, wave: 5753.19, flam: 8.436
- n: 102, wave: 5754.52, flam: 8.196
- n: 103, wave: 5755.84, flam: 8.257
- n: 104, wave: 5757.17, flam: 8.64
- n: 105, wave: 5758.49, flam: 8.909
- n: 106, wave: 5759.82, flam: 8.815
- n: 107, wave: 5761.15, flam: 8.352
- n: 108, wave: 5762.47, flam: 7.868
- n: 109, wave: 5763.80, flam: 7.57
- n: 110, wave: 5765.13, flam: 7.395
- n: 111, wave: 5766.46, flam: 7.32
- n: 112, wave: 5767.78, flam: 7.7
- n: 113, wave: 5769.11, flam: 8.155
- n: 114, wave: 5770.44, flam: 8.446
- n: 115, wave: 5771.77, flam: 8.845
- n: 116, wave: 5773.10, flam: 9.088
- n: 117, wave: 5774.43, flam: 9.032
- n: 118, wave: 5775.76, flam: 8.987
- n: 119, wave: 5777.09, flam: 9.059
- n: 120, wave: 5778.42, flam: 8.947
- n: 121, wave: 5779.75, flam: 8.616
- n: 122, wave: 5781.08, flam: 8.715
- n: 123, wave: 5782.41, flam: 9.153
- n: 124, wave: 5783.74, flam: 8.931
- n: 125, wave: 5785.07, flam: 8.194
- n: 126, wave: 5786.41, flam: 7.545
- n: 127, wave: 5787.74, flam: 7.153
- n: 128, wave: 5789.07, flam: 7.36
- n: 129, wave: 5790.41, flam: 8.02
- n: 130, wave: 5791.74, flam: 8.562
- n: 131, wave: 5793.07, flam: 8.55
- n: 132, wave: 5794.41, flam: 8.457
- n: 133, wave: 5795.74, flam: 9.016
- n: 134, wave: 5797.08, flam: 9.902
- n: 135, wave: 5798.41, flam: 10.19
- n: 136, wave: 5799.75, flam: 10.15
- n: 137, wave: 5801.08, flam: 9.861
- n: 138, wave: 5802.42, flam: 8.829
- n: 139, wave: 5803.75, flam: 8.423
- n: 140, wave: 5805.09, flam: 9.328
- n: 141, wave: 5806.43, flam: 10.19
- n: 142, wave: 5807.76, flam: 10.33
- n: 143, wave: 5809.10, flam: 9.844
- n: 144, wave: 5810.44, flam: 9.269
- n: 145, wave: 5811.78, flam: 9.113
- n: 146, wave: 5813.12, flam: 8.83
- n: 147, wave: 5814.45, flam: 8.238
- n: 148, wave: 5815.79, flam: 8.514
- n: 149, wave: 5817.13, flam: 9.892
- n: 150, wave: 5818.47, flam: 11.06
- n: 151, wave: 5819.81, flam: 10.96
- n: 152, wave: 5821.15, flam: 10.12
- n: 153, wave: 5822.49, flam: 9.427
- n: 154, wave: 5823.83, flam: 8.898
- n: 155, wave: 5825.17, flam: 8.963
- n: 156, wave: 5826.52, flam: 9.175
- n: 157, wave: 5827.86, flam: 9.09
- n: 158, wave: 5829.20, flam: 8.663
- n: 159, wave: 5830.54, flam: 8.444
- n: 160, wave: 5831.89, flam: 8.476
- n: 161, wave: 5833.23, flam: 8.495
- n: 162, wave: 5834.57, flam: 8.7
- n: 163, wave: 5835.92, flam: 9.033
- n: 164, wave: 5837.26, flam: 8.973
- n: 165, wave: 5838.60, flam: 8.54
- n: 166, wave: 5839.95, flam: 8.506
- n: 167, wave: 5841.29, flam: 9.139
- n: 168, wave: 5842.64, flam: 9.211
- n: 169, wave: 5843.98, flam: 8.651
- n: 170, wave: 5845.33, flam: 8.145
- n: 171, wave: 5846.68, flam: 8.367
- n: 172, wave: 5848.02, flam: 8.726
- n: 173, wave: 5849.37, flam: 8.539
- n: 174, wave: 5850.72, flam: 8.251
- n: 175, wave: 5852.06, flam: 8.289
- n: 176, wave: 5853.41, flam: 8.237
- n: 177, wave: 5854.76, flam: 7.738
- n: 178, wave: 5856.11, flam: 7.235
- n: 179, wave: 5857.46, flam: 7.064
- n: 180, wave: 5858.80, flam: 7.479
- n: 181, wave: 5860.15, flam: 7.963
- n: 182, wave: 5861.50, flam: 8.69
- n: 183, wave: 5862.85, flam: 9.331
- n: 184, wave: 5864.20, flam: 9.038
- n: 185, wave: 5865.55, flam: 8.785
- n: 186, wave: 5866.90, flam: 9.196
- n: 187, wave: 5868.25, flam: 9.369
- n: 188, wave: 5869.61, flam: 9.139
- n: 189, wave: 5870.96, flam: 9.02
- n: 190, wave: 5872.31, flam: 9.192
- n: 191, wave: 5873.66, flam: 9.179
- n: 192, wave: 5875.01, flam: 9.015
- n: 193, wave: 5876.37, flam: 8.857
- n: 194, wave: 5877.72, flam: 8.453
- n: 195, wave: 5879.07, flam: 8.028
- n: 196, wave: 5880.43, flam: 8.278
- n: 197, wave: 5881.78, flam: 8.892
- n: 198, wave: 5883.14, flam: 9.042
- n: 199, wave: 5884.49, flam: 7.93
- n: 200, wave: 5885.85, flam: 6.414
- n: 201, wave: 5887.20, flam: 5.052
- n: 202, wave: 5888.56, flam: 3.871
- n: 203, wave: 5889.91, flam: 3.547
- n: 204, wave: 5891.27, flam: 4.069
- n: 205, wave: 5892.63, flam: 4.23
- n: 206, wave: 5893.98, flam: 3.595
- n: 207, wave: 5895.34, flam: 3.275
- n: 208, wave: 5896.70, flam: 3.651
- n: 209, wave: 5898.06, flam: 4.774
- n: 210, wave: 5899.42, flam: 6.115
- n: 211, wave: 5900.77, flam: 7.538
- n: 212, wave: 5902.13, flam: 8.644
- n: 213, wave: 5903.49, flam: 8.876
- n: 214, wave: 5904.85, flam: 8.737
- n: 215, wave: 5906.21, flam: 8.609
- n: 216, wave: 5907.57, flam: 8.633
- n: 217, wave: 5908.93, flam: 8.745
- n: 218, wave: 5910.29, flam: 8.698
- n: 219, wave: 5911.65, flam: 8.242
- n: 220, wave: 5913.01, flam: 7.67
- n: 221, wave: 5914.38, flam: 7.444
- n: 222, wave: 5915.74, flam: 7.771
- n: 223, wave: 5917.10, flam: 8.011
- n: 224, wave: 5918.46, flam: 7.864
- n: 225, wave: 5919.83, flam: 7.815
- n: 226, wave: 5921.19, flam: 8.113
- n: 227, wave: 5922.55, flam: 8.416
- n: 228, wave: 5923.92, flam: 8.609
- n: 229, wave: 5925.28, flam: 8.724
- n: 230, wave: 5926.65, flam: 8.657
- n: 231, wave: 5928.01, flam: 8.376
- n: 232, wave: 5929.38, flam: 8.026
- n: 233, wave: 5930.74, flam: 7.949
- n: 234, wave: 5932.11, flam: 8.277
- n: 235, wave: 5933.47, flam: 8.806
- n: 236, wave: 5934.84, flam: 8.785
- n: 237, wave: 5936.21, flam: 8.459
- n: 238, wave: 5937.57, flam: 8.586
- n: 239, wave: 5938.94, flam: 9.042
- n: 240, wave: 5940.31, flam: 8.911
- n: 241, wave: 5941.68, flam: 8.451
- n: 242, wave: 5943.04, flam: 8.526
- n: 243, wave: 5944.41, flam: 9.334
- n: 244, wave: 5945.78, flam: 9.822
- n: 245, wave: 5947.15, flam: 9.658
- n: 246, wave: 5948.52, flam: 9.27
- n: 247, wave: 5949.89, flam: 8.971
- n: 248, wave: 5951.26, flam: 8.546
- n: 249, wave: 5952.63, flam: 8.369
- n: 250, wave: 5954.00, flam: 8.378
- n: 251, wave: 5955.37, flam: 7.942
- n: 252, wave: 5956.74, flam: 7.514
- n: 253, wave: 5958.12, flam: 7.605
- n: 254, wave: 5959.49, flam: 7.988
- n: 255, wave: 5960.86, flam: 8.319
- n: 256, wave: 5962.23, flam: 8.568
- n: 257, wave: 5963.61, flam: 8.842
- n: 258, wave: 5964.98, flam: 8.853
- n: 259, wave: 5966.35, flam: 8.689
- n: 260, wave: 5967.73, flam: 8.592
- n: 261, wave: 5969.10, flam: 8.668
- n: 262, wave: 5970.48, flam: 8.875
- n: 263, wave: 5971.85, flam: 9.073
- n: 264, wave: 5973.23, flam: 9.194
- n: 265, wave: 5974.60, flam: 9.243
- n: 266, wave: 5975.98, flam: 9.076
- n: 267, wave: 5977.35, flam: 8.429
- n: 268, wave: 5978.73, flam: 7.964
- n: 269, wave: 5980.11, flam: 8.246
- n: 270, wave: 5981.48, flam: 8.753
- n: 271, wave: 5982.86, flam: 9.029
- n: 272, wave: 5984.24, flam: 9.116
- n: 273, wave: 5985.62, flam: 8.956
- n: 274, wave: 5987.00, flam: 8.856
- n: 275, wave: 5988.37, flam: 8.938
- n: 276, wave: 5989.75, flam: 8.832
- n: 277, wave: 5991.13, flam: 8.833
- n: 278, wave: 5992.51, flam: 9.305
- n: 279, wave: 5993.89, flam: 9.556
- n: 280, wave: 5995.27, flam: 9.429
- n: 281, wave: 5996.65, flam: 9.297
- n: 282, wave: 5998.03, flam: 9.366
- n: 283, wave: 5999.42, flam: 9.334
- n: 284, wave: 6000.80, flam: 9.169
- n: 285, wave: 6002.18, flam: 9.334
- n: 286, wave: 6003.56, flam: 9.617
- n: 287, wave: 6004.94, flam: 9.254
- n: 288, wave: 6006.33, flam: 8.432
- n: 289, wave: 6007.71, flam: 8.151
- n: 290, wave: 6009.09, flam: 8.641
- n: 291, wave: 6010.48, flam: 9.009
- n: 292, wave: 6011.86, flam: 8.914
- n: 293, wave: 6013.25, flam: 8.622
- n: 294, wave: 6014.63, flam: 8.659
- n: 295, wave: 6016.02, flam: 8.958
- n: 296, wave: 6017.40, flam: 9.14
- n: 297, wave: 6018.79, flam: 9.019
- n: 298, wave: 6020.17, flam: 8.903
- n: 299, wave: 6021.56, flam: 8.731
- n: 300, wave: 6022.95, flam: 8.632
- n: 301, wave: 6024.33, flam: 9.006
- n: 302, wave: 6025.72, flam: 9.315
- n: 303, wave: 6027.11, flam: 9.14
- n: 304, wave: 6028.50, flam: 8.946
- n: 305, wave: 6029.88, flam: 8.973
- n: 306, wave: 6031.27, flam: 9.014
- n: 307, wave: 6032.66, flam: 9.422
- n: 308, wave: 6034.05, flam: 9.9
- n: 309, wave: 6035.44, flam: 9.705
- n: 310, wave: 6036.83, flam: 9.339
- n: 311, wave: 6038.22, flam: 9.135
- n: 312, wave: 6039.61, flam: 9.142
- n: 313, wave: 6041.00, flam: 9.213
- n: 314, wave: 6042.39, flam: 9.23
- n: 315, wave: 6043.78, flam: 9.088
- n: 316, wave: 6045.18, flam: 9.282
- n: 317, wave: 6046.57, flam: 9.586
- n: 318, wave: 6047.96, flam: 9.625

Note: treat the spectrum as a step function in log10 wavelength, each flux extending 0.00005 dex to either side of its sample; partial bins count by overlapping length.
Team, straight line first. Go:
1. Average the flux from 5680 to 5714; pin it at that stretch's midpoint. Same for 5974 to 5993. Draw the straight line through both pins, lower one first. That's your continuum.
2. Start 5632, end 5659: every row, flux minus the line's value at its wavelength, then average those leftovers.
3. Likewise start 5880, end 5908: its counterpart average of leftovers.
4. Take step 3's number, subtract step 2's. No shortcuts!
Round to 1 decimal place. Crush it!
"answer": -2.6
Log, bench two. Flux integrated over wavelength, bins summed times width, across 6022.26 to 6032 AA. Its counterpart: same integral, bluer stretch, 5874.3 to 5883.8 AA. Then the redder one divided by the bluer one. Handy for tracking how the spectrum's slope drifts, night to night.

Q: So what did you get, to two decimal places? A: 1.07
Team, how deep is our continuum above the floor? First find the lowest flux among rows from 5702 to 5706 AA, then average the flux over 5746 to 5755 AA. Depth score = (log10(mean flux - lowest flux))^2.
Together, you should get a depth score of 0.01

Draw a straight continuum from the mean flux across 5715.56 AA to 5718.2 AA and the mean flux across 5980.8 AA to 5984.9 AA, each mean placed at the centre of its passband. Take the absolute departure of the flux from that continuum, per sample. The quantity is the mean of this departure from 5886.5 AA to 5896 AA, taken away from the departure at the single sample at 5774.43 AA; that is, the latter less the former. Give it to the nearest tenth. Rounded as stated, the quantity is -4.8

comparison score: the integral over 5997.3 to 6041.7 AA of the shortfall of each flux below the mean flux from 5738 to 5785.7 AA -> -12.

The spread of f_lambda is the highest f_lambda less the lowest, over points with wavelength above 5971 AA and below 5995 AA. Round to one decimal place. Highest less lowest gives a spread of 1.6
